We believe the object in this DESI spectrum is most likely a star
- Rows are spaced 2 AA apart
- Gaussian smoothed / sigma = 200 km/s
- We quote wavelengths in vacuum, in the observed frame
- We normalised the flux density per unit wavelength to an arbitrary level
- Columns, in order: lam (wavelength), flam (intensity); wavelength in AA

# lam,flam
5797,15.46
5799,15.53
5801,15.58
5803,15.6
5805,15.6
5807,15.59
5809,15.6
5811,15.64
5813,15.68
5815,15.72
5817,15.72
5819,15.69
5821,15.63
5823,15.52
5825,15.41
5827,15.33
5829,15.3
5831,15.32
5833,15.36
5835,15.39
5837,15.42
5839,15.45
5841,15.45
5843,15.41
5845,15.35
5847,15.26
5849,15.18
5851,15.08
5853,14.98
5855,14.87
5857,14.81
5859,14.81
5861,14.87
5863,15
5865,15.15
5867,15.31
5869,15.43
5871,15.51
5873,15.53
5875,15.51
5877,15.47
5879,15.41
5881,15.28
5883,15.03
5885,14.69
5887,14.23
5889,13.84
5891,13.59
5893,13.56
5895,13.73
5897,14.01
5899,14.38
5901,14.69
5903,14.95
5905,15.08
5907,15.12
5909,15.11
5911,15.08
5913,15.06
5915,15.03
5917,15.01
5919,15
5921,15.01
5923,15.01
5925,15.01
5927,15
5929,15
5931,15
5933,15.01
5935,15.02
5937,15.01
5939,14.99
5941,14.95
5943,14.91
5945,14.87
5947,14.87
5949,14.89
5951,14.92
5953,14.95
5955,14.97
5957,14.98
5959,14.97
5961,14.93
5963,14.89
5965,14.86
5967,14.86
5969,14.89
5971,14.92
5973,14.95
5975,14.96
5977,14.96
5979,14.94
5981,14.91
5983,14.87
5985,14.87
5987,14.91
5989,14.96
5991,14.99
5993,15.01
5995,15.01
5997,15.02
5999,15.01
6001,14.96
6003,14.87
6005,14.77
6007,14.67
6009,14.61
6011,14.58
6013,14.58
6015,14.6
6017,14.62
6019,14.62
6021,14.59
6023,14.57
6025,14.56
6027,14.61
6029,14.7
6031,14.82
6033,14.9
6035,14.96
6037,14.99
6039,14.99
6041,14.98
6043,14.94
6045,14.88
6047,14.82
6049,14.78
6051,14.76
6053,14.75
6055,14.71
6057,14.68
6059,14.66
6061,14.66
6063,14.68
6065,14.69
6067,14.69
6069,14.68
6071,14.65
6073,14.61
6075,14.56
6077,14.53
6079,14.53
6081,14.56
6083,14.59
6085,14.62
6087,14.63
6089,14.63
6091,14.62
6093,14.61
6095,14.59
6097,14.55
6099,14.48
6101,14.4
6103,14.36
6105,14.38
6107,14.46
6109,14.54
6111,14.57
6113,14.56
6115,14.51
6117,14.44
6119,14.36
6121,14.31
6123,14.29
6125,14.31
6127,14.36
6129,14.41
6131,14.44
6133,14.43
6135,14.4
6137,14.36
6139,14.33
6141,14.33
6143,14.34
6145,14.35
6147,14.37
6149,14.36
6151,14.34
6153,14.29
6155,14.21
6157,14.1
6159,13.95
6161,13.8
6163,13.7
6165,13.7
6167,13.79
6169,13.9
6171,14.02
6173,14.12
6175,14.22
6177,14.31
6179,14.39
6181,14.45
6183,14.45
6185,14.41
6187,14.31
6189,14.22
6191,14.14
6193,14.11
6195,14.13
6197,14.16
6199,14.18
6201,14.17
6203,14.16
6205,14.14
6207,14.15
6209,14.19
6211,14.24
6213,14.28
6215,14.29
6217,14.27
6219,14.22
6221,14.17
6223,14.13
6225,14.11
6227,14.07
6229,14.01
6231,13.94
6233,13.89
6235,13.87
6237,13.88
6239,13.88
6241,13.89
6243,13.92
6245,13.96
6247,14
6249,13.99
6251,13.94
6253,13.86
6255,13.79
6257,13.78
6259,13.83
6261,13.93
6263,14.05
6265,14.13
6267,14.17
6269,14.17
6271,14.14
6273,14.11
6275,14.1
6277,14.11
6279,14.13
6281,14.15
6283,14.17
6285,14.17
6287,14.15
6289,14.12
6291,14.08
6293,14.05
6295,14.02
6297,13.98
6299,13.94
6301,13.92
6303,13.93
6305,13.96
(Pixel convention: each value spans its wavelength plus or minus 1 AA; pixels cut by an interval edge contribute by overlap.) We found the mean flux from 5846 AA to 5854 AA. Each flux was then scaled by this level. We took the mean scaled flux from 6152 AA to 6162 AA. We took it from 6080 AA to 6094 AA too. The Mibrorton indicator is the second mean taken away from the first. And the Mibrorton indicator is -0.036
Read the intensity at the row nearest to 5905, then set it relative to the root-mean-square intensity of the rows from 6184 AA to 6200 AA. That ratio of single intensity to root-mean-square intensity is 1.06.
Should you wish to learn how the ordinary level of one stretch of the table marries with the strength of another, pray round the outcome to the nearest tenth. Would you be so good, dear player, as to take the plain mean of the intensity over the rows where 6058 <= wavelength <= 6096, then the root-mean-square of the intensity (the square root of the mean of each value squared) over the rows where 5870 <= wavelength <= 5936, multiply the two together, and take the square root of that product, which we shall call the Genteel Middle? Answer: 14.7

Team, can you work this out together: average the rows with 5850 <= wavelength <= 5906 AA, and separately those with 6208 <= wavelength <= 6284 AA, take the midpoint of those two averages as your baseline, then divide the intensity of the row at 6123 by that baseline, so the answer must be 0.99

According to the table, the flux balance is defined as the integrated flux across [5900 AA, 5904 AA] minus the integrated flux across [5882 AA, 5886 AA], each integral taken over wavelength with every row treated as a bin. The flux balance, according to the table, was -0.16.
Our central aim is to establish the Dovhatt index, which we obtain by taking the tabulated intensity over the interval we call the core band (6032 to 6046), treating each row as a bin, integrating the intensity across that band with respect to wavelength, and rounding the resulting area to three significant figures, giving 209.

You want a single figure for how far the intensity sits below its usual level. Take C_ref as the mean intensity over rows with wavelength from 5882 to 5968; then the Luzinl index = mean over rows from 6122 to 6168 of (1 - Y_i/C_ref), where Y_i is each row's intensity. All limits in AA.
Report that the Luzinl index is 0.039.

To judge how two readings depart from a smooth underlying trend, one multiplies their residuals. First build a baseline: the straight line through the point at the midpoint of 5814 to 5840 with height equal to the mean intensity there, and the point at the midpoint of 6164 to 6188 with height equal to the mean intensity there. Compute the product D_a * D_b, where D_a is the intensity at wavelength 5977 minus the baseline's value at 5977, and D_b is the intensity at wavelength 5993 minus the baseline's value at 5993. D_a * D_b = 0.0062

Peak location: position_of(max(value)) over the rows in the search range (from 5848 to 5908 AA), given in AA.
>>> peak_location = 5873 AA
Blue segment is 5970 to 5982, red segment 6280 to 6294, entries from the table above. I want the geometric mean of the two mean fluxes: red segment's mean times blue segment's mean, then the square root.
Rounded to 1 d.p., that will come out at 14.5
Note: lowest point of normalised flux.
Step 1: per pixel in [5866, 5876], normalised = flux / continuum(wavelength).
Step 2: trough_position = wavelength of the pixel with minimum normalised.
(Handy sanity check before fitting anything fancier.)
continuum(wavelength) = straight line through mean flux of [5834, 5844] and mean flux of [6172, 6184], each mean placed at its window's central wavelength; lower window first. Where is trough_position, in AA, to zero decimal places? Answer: 5867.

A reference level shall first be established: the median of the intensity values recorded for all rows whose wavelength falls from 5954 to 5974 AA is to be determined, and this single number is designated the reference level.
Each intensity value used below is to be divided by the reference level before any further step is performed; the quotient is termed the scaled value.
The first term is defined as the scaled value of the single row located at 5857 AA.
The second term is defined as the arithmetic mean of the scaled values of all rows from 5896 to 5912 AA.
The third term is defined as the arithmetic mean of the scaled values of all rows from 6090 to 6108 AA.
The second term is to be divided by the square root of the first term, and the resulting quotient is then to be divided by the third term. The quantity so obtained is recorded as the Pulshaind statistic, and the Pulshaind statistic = 1.025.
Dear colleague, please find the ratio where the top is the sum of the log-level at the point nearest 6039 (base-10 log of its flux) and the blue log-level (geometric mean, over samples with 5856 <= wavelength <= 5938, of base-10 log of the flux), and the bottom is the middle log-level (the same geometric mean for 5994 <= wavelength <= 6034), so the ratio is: 2.010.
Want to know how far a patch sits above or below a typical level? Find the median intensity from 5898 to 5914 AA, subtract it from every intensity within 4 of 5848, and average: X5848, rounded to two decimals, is 0.15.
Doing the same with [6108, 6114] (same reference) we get -0.51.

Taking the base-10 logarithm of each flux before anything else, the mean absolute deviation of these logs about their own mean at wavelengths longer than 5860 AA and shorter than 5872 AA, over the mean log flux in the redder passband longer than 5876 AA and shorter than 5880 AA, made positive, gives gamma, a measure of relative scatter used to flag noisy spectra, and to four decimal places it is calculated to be 0.0049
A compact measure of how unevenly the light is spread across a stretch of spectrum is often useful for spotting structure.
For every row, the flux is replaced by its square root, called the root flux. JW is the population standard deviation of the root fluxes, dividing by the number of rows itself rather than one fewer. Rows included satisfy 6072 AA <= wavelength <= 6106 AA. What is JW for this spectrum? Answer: 0.011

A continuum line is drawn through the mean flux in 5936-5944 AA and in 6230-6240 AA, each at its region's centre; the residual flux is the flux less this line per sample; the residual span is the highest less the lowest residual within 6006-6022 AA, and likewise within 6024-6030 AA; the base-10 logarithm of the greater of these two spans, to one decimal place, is -0.8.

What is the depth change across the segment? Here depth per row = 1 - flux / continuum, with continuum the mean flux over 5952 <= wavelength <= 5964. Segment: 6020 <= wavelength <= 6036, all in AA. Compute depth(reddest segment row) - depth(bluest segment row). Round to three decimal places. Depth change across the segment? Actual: -0.025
